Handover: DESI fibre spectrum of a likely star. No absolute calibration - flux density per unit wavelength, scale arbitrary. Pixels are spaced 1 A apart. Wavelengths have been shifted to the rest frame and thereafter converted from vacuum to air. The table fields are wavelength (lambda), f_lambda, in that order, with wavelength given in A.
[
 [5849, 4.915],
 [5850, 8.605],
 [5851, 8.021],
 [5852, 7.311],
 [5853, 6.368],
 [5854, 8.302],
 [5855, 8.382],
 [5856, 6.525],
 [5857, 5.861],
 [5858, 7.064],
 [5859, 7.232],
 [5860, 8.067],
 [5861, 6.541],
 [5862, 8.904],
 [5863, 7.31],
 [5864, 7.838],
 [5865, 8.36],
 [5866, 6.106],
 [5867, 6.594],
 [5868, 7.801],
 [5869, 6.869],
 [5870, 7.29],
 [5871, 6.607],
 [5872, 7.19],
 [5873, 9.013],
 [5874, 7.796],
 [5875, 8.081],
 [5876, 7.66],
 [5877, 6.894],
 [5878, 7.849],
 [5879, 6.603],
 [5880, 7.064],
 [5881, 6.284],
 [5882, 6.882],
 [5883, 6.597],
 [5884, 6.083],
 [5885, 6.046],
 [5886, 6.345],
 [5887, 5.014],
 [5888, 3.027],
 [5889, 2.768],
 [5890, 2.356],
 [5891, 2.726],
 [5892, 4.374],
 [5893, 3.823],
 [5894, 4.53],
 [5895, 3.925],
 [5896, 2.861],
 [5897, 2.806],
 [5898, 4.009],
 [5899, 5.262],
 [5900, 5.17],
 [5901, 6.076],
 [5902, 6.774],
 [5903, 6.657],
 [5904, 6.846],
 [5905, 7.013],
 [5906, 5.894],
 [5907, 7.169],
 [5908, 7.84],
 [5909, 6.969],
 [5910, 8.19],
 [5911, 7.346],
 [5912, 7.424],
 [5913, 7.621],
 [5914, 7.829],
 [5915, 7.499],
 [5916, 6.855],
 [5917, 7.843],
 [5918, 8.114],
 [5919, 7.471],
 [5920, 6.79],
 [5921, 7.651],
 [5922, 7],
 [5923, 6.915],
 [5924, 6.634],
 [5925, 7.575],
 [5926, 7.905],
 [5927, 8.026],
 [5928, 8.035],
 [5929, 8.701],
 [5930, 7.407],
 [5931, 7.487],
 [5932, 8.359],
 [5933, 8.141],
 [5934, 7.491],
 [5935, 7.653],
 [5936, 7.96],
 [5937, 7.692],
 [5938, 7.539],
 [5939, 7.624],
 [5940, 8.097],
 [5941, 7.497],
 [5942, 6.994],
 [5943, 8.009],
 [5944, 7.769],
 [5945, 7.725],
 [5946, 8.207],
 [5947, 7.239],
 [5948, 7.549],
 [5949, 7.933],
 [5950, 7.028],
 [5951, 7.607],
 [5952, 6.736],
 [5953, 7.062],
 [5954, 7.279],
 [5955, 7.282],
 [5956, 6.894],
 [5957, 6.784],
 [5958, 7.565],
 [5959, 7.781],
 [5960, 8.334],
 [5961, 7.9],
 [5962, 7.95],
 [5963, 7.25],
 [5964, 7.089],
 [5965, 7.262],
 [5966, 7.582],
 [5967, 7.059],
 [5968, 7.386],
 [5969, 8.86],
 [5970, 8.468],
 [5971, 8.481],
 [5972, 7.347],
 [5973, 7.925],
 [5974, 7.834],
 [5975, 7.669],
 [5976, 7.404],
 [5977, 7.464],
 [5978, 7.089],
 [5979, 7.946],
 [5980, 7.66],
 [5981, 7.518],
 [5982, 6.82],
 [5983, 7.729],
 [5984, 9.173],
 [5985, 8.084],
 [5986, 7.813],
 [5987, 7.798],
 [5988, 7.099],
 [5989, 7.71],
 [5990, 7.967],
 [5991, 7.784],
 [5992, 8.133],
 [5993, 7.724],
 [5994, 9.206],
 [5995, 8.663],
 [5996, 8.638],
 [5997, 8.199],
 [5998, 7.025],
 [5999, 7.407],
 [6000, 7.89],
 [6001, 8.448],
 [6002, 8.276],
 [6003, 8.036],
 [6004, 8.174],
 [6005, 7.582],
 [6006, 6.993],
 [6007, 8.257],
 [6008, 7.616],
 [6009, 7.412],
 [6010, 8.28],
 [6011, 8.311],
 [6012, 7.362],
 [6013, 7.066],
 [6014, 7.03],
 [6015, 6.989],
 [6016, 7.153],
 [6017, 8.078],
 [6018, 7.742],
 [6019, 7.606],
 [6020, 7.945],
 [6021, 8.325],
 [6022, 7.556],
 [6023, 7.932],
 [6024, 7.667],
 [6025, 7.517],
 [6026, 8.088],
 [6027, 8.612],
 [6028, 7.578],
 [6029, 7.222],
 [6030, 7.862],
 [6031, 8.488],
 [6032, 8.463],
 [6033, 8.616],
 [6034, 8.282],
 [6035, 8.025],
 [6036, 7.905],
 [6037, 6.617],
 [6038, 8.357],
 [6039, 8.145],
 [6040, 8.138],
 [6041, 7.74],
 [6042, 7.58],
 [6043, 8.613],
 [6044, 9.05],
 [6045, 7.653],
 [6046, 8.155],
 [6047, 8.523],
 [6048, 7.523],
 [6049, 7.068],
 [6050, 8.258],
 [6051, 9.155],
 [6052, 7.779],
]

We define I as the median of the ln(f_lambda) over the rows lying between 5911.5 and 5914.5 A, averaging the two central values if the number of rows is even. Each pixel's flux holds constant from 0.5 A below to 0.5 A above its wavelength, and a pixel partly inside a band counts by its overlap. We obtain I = 2.03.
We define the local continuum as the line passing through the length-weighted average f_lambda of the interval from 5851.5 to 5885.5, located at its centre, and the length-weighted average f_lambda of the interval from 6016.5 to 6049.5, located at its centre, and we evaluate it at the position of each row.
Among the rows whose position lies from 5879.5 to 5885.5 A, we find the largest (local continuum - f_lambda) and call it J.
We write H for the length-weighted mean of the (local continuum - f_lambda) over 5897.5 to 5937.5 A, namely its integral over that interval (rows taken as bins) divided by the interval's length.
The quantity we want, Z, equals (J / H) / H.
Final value 29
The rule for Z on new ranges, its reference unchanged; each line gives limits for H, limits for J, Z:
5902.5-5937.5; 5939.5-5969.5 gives 650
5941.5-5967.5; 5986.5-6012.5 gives 38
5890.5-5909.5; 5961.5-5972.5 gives 0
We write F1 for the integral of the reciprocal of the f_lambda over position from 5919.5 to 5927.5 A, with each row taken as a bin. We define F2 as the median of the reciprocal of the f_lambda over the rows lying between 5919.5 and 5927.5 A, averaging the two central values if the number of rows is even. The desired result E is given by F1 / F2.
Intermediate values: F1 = 1.10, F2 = 0.137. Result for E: 8.00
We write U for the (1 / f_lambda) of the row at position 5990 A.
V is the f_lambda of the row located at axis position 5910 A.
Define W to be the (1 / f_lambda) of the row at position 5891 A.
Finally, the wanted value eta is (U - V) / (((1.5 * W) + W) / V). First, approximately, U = 0.13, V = 8.19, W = 0.367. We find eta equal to -72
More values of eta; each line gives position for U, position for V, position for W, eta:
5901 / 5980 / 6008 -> -175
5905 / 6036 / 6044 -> -222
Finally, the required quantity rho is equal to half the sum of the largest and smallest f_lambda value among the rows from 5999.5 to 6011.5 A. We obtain 7.72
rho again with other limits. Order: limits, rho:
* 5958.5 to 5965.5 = 7.71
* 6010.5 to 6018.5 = 7.65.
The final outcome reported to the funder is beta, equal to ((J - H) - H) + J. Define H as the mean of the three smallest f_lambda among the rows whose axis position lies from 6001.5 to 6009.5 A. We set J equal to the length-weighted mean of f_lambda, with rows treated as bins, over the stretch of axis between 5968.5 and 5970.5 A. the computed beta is 2.7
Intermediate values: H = 7.3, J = 8.7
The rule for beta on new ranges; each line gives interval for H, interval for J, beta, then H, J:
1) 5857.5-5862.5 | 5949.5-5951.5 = 0.7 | 6.9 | 7.3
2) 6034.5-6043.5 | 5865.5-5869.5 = -0.9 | 7.3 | 6.8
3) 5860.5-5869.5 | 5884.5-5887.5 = -1.2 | 6.4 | 5.8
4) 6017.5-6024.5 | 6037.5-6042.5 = 0.8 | 7.6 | 8.0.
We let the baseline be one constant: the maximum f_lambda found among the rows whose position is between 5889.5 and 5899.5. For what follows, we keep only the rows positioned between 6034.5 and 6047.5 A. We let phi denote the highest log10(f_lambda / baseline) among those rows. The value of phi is 0.235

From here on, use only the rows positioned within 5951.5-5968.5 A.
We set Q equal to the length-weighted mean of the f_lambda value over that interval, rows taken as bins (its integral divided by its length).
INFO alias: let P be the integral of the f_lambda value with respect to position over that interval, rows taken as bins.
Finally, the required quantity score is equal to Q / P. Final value 0.06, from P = 125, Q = 7.4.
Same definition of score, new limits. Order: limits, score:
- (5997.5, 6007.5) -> 0.10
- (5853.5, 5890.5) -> 0.03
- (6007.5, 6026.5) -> 0.05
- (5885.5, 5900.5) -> 0.07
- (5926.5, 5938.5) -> 0.08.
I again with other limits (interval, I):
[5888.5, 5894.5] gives 1.18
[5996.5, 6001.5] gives 2.07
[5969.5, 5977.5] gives 2.05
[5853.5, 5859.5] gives 1.97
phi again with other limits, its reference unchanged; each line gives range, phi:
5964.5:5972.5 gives 0.226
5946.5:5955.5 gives 0.178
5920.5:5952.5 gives 0.218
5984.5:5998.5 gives 0.243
